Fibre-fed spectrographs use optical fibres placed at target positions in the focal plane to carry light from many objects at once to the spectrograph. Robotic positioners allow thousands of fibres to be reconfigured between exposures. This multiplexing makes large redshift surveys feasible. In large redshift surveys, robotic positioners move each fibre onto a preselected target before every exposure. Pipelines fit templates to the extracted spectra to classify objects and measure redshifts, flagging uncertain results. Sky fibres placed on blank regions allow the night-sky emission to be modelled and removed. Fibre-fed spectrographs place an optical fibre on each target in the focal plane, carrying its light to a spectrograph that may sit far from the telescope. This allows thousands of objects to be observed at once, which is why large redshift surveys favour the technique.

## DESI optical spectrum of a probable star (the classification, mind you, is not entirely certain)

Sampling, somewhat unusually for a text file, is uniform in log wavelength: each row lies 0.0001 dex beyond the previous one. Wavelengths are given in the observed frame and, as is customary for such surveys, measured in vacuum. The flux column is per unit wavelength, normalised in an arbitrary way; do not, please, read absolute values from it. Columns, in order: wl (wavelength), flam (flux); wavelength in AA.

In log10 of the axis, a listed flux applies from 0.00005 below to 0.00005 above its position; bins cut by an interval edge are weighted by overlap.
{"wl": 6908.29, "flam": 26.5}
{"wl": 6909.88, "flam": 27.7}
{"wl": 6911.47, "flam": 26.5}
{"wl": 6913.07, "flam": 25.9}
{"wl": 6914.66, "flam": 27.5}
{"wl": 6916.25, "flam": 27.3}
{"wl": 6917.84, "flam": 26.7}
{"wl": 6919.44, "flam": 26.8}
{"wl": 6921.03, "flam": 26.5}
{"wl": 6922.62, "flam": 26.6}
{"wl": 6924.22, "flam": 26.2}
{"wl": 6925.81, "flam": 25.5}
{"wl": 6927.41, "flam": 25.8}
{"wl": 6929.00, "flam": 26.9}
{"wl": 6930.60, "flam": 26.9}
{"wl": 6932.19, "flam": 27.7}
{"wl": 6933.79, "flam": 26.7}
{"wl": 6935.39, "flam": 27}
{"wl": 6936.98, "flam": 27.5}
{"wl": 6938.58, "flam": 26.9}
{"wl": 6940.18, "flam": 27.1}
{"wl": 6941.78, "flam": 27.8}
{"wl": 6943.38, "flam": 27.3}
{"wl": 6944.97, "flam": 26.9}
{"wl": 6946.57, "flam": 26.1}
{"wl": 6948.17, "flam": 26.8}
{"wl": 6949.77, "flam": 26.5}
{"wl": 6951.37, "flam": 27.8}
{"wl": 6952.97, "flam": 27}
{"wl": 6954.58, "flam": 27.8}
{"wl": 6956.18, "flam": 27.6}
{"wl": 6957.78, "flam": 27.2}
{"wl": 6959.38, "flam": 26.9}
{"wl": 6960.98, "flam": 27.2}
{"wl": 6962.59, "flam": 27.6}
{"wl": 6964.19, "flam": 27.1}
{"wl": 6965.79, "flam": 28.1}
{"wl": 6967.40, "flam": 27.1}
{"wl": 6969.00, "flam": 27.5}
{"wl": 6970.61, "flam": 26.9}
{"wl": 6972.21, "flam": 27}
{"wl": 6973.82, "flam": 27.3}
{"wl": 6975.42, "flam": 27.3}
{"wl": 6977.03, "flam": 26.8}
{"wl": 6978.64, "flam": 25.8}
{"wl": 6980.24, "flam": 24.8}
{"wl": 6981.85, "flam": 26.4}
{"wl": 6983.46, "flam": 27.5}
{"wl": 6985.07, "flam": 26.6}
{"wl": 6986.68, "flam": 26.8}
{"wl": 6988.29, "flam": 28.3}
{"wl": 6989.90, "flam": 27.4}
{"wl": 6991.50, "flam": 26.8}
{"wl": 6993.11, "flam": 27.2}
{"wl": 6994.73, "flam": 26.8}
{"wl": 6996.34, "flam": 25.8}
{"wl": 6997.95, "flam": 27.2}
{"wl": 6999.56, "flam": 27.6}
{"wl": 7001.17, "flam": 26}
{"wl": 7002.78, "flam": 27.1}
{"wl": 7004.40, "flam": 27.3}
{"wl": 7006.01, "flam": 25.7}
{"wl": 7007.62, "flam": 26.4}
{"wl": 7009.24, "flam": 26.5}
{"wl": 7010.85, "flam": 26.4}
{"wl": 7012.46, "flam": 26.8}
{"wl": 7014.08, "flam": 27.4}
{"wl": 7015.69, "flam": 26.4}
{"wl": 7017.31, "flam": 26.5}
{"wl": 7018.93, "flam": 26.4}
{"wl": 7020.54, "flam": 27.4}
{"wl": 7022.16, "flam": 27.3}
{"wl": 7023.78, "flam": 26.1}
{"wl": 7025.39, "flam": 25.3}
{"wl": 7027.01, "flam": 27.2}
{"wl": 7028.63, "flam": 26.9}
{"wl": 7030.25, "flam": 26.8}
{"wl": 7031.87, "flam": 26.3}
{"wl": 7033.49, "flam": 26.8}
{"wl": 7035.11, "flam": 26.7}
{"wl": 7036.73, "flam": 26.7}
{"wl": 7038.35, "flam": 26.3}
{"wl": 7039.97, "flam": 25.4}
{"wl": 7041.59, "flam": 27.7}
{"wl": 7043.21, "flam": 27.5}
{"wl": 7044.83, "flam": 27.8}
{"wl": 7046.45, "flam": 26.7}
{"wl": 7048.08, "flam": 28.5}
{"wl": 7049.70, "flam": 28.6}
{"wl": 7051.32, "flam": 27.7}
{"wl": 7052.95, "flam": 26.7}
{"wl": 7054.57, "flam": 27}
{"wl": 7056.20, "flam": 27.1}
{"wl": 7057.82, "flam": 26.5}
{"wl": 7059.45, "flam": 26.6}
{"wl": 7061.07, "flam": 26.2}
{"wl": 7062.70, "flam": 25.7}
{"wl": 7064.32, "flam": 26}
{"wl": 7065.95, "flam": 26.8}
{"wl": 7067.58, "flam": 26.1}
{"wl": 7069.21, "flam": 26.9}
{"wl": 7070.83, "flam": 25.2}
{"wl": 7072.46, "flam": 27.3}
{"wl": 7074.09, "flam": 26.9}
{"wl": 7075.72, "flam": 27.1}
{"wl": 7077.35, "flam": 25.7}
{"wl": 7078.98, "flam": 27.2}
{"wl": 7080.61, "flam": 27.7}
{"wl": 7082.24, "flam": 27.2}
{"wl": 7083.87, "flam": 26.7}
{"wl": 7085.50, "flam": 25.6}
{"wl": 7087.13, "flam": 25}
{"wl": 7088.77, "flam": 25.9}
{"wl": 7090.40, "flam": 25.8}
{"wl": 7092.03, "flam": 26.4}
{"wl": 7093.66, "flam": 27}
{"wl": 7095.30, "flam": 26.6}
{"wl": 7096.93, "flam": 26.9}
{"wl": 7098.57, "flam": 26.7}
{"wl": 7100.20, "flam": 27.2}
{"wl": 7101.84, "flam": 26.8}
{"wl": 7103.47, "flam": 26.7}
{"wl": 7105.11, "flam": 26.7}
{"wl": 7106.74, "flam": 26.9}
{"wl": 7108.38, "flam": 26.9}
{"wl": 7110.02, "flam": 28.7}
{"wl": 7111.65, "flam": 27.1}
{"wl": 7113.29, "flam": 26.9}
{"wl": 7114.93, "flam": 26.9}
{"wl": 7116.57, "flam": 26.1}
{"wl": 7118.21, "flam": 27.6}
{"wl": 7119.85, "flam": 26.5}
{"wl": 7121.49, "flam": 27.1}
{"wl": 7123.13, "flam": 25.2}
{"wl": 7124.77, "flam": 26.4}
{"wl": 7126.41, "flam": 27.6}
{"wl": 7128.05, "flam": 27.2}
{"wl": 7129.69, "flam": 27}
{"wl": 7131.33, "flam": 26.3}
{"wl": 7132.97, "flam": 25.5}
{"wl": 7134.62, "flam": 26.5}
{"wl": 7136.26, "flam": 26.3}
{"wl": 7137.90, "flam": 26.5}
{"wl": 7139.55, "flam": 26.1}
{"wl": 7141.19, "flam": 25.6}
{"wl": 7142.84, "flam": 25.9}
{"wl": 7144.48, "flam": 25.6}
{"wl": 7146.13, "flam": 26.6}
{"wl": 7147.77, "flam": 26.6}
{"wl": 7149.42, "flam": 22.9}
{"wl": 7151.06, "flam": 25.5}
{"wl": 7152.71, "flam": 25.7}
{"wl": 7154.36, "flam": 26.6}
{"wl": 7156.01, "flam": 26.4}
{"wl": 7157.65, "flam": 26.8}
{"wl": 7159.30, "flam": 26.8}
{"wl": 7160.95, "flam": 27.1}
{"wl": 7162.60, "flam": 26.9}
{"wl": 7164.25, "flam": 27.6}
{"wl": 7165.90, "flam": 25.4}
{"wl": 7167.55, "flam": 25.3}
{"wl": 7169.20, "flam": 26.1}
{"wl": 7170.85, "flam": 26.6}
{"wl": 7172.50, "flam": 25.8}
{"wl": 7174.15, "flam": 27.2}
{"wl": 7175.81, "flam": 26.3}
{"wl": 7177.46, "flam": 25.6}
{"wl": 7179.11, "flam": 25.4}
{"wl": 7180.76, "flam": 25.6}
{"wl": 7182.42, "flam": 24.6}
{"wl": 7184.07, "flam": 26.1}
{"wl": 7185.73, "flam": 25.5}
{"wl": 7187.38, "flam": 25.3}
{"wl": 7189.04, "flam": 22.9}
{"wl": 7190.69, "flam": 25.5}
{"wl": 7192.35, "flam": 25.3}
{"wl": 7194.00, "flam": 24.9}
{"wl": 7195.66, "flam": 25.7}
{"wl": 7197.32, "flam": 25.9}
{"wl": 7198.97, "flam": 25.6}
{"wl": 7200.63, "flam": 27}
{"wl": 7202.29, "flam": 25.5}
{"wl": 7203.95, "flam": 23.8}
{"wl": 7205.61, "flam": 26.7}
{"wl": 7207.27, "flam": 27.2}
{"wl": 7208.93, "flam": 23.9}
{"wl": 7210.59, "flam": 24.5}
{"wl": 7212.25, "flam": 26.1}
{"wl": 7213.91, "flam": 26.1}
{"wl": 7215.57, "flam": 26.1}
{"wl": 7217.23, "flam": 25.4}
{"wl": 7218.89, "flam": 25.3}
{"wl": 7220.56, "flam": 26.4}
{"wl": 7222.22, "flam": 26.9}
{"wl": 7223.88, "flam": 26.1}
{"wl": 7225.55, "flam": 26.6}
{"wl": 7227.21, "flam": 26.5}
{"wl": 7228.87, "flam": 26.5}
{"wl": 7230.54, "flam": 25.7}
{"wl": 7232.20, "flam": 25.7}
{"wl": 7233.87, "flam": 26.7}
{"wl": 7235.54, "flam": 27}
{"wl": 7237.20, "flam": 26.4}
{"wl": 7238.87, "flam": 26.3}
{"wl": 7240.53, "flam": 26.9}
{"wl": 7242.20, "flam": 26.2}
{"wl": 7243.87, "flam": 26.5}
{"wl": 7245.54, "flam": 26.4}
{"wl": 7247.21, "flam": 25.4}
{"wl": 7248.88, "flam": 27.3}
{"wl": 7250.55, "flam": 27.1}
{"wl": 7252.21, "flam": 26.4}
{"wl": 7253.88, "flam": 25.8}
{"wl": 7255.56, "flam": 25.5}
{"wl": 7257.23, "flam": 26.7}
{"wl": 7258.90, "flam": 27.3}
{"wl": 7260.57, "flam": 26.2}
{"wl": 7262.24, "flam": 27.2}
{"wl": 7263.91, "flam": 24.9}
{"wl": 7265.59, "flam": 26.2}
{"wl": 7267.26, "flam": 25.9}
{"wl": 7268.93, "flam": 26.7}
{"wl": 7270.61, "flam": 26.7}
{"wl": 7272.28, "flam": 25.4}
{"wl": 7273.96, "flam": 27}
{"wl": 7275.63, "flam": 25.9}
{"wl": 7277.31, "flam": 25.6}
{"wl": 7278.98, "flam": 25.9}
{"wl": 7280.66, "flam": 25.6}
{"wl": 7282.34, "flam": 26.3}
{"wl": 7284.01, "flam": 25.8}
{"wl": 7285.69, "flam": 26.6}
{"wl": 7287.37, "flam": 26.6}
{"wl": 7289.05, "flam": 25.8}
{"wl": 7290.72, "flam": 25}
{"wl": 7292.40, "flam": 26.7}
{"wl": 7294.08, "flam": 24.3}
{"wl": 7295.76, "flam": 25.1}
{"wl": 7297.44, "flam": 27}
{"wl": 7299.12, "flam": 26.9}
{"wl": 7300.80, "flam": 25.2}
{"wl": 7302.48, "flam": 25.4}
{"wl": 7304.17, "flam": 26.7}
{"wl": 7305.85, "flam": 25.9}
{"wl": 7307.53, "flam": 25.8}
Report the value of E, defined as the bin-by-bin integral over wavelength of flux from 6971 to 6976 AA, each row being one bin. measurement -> 136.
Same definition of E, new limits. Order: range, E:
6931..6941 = 271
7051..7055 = 108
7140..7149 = 233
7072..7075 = 81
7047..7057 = 276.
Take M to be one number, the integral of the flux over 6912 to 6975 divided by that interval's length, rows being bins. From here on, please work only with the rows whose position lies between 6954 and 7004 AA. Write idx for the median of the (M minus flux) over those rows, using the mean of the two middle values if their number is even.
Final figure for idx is -0.10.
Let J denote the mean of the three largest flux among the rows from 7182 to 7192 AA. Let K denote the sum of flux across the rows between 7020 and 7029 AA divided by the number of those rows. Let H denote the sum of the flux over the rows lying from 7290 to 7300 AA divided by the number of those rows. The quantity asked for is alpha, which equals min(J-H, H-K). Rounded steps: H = 25.83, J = 25.7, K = 26.7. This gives -0.9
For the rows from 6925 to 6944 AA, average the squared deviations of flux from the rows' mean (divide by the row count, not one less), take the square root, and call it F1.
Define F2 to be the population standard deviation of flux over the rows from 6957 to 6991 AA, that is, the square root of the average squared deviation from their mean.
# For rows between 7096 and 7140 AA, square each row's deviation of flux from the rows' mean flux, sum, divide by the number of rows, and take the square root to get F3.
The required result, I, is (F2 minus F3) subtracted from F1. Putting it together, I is 0.59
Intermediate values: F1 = 0.66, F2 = 0.73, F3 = 0.66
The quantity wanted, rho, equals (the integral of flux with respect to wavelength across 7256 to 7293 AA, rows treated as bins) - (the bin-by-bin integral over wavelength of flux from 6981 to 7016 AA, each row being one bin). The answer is 29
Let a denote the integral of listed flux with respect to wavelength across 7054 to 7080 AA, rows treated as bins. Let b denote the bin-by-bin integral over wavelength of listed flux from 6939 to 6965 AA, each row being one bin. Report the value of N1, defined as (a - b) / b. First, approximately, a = 690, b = 706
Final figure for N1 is -0.024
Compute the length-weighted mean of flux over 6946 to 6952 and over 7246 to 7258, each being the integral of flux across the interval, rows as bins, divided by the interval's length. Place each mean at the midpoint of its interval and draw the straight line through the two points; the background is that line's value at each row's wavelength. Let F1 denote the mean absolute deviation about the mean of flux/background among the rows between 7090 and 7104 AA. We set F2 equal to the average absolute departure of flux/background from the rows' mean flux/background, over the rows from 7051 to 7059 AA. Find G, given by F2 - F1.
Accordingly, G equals 0.001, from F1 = 0.010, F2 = 0.012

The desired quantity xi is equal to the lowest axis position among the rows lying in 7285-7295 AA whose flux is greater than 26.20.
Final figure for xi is 7285.69 AA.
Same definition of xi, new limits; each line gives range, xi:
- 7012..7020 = 7012.46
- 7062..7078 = 7065.95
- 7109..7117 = 7110.02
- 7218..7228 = 7220.56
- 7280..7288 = 7282.34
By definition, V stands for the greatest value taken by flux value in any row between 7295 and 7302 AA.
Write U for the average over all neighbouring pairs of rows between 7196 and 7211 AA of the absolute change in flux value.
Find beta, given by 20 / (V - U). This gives 0.785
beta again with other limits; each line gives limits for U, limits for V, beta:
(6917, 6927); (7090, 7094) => 0.750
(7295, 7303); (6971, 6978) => 0.760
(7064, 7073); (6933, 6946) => 0.752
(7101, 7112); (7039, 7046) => 0.736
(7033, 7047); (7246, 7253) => 0.751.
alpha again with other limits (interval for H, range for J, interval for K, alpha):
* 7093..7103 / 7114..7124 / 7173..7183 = 0.3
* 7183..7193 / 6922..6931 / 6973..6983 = -1.3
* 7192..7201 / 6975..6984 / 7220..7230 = -0.8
